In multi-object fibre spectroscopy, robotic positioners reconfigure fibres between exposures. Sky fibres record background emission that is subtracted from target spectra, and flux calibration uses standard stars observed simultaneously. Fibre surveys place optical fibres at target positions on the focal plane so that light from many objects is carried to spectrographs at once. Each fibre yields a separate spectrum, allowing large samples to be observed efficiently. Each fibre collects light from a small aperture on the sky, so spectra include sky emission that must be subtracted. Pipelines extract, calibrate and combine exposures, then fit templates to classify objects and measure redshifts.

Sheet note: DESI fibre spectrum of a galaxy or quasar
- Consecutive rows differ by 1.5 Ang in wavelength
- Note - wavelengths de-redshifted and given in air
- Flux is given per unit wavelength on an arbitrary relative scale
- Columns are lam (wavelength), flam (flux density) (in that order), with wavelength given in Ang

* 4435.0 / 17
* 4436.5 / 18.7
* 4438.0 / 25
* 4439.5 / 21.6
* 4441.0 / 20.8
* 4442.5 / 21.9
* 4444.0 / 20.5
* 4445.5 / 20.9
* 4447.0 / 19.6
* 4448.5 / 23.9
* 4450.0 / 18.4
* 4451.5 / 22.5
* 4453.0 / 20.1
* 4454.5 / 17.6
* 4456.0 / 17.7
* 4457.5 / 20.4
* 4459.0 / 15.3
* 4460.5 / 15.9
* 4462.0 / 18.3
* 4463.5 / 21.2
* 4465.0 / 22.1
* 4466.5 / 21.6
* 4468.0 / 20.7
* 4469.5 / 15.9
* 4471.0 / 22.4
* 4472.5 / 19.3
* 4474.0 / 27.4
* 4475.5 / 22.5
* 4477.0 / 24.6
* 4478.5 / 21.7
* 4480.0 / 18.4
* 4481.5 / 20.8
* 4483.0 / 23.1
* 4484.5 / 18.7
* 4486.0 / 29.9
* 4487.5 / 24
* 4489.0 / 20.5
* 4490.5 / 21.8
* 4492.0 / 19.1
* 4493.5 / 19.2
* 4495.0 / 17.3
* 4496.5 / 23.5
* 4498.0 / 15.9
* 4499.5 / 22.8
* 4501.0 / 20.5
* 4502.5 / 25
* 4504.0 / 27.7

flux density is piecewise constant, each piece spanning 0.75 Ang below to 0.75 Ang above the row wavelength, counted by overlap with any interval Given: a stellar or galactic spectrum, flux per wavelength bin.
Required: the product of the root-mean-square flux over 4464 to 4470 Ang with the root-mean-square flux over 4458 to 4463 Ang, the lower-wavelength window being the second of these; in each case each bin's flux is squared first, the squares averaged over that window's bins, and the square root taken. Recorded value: 335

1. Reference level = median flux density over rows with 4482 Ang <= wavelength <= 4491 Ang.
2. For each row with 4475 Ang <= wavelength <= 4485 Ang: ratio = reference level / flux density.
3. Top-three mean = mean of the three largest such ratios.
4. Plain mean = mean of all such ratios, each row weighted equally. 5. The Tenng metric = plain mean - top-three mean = -0.11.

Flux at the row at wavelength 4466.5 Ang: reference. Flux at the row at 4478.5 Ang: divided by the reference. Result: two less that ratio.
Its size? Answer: 1.00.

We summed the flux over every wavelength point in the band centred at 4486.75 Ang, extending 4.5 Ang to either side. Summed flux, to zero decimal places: 138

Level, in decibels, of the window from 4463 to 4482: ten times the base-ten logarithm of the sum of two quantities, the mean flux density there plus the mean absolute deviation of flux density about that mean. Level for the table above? 13.7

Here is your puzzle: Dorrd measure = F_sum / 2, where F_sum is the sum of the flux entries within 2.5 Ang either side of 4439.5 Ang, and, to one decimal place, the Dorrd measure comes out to 33.7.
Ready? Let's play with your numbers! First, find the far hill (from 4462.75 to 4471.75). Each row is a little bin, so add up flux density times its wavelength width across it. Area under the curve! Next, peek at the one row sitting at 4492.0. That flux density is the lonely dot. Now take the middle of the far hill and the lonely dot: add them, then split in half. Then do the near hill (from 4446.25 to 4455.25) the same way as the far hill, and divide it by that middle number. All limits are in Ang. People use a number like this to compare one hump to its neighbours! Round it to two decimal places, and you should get 1.79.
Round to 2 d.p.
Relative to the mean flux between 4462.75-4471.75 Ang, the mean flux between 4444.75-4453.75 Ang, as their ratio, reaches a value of 1.01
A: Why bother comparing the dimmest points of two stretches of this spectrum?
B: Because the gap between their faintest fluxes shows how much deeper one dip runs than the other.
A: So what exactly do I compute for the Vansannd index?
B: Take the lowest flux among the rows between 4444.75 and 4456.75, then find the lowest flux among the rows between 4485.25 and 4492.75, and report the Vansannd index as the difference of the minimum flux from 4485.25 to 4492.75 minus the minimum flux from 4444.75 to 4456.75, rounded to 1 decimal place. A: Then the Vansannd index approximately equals 1.5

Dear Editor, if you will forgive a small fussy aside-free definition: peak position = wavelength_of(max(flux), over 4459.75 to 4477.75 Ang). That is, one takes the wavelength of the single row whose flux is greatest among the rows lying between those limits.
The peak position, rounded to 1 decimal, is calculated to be 4474.0 Ang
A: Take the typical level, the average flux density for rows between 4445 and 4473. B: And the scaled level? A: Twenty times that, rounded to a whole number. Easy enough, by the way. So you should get 393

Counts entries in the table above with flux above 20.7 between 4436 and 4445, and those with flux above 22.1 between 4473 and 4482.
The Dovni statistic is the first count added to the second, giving 7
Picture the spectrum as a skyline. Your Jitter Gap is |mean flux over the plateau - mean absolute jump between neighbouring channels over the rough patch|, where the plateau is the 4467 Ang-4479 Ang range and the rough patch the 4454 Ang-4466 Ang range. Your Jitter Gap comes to 19.7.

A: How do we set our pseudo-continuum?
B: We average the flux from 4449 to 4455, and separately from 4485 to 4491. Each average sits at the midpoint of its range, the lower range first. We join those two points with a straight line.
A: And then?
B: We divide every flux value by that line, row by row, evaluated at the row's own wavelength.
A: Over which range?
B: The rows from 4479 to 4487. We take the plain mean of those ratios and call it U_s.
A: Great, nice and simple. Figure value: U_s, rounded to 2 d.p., 0.95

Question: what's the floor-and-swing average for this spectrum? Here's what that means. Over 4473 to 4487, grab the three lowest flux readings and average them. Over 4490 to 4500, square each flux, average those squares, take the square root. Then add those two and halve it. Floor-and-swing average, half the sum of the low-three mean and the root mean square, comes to 19.7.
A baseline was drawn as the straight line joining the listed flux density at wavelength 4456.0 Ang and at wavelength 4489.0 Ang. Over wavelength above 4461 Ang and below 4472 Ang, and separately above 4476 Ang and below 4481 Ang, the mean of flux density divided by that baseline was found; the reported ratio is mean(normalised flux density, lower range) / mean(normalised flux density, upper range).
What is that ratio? 0.99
